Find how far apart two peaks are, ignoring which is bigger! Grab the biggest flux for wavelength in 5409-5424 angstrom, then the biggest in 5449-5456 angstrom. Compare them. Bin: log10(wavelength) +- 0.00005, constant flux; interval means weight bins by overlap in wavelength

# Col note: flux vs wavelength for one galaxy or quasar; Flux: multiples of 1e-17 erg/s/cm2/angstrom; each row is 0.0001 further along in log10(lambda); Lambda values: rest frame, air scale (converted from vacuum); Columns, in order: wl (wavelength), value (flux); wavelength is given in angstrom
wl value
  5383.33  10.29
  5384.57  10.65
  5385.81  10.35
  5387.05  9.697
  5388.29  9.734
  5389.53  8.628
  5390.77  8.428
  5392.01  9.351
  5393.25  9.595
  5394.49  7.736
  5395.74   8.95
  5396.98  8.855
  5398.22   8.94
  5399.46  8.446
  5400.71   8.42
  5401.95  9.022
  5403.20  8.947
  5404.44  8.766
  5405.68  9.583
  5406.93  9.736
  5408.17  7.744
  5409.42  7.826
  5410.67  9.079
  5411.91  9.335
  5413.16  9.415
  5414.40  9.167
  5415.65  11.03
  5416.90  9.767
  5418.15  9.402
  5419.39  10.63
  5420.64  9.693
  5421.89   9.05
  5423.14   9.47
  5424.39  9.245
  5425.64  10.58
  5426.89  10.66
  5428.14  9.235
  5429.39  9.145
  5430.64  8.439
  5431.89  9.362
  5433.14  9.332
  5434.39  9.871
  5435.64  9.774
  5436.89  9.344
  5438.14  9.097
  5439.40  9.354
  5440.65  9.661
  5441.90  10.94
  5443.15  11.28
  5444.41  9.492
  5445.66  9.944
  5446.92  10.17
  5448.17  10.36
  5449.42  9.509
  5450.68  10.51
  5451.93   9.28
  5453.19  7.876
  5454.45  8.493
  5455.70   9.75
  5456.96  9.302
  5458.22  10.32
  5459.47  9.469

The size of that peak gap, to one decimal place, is 0.5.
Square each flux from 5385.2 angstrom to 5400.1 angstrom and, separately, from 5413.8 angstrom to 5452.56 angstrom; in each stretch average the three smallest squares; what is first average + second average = 146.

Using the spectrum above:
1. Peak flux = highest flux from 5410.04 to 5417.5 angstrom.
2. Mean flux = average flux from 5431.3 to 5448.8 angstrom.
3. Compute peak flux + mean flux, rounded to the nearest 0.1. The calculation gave 20.9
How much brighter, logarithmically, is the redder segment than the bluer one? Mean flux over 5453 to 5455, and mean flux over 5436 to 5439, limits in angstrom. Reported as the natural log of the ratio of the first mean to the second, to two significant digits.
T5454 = -0.12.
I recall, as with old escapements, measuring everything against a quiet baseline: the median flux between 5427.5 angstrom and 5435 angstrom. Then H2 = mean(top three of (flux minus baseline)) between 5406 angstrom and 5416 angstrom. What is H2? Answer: 0.78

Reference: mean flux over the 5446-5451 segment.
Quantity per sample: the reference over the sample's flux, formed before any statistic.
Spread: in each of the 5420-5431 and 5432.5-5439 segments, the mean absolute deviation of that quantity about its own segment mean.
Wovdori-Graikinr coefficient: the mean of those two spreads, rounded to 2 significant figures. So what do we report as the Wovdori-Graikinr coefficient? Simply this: 0.044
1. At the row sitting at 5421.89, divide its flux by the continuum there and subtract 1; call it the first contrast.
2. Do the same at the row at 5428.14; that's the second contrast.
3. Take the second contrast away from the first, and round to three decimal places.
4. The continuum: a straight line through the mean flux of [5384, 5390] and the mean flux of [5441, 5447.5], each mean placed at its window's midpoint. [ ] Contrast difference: -0.013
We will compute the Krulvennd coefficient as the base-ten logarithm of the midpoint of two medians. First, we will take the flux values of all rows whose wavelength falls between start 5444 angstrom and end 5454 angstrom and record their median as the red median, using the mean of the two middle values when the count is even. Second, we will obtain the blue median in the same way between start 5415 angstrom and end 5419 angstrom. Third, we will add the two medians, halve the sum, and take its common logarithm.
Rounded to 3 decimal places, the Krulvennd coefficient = 0.989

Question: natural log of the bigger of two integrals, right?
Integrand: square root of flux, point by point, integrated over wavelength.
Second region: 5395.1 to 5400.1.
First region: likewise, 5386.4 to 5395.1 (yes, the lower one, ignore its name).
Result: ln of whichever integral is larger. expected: 3.26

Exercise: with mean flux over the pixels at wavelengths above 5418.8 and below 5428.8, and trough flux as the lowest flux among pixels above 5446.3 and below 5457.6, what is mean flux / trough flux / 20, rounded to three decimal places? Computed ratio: 0.062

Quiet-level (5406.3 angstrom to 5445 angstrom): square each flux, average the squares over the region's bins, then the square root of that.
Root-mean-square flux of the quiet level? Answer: 9.6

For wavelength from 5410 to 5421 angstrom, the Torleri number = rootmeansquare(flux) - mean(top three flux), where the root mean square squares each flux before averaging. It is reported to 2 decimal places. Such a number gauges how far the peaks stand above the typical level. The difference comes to -0.73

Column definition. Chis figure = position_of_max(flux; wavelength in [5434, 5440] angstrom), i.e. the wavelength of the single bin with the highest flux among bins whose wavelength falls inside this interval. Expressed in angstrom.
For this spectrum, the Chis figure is 5434.39 angstrom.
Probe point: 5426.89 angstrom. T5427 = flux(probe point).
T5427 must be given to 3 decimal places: 10.660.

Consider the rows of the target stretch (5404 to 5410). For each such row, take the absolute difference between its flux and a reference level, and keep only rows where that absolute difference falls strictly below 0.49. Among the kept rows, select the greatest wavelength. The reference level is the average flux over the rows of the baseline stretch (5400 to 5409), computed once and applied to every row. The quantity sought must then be 5404.44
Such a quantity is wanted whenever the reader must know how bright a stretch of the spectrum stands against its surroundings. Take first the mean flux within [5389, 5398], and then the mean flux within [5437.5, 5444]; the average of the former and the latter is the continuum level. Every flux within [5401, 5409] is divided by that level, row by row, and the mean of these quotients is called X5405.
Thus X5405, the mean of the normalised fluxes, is 0.95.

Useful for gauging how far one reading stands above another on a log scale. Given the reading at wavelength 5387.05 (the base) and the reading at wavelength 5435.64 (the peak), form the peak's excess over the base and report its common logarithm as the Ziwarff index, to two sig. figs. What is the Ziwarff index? -1.1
